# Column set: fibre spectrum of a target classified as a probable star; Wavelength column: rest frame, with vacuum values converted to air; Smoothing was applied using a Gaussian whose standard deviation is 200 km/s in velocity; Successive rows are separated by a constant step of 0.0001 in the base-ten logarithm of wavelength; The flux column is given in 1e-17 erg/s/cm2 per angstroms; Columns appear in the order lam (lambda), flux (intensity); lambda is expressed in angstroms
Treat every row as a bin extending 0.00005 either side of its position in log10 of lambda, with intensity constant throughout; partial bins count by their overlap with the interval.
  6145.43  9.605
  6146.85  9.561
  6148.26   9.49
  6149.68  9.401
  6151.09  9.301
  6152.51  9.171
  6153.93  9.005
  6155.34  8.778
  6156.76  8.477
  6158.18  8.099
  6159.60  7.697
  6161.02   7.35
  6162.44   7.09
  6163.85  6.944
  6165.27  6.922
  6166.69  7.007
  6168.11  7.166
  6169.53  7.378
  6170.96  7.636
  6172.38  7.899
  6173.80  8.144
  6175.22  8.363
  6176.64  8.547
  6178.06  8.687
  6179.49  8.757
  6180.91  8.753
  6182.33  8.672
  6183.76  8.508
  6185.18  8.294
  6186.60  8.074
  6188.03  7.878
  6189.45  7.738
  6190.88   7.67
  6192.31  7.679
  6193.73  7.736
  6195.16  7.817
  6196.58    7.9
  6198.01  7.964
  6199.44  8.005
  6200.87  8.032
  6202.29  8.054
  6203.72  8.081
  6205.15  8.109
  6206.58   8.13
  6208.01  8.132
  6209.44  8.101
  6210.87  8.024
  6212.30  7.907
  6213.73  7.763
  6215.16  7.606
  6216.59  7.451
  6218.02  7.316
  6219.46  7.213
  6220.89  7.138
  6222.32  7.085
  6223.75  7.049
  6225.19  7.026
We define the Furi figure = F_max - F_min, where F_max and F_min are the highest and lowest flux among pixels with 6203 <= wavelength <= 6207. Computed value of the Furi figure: 0.05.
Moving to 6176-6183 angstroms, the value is 0.21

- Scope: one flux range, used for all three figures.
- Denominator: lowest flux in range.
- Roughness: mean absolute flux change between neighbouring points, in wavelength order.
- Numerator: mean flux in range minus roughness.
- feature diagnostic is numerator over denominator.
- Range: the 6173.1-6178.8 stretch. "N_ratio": 1.01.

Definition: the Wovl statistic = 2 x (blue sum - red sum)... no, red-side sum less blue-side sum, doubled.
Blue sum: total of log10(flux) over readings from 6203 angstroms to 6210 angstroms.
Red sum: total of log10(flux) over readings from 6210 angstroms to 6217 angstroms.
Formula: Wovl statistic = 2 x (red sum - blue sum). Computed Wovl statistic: -0.2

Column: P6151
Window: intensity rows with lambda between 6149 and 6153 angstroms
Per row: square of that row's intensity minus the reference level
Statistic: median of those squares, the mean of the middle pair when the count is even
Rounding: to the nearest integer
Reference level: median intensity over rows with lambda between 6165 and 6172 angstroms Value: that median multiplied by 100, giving 456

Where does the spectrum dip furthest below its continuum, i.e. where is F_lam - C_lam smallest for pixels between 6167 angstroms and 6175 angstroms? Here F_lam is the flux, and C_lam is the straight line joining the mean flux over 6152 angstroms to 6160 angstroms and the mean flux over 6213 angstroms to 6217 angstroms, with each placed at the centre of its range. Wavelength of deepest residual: 6168.11 angstroms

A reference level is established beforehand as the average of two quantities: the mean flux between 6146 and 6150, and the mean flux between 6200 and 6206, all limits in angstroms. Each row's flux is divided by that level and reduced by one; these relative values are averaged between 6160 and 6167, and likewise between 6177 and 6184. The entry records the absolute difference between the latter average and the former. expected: 0.18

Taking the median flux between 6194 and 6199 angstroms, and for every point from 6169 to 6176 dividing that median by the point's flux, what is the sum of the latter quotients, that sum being 5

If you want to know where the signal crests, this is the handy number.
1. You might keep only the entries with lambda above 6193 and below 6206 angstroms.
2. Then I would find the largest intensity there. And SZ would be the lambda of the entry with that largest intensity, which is 6205.15 angstroms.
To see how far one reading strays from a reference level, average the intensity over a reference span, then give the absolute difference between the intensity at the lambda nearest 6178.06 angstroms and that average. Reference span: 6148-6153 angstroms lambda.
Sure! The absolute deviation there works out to 0.65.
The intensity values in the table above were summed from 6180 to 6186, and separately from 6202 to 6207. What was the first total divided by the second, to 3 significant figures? 1.06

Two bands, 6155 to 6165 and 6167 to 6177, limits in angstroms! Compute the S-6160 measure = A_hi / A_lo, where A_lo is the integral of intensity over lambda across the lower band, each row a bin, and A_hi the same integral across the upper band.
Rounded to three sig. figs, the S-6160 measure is 1.01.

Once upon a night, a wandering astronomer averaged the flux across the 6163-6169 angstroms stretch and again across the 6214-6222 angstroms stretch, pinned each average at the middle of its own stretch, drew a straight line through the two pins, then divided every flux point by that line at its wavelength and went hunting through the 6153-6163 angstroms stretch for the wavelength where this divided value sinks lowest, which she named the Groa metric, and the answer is 6162.44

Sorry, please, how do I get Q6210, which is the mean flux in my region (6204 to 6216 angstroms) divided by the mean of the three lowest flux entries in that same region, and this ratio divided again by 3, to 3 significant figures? 0.342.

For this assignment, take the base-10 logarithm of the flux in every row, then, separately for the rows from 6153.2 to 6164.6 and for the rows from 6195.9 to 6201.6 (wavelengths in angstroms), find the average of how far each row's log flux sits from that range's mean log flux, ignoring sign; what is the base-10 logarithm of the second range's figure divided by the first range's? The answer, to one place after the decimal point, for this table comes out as -1.2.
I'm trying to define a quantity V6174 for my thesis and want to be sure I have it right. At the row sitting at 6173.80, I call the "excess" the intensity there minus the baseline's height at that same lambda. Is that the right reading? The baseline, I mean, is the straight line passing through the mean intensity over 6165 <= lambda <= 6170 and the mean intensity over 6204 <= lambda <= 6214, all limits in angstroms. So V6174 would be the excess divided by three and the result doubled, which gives 0.59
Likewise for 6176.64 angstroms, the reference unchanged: 0.82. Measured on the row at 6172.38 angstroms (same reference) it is 0.45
